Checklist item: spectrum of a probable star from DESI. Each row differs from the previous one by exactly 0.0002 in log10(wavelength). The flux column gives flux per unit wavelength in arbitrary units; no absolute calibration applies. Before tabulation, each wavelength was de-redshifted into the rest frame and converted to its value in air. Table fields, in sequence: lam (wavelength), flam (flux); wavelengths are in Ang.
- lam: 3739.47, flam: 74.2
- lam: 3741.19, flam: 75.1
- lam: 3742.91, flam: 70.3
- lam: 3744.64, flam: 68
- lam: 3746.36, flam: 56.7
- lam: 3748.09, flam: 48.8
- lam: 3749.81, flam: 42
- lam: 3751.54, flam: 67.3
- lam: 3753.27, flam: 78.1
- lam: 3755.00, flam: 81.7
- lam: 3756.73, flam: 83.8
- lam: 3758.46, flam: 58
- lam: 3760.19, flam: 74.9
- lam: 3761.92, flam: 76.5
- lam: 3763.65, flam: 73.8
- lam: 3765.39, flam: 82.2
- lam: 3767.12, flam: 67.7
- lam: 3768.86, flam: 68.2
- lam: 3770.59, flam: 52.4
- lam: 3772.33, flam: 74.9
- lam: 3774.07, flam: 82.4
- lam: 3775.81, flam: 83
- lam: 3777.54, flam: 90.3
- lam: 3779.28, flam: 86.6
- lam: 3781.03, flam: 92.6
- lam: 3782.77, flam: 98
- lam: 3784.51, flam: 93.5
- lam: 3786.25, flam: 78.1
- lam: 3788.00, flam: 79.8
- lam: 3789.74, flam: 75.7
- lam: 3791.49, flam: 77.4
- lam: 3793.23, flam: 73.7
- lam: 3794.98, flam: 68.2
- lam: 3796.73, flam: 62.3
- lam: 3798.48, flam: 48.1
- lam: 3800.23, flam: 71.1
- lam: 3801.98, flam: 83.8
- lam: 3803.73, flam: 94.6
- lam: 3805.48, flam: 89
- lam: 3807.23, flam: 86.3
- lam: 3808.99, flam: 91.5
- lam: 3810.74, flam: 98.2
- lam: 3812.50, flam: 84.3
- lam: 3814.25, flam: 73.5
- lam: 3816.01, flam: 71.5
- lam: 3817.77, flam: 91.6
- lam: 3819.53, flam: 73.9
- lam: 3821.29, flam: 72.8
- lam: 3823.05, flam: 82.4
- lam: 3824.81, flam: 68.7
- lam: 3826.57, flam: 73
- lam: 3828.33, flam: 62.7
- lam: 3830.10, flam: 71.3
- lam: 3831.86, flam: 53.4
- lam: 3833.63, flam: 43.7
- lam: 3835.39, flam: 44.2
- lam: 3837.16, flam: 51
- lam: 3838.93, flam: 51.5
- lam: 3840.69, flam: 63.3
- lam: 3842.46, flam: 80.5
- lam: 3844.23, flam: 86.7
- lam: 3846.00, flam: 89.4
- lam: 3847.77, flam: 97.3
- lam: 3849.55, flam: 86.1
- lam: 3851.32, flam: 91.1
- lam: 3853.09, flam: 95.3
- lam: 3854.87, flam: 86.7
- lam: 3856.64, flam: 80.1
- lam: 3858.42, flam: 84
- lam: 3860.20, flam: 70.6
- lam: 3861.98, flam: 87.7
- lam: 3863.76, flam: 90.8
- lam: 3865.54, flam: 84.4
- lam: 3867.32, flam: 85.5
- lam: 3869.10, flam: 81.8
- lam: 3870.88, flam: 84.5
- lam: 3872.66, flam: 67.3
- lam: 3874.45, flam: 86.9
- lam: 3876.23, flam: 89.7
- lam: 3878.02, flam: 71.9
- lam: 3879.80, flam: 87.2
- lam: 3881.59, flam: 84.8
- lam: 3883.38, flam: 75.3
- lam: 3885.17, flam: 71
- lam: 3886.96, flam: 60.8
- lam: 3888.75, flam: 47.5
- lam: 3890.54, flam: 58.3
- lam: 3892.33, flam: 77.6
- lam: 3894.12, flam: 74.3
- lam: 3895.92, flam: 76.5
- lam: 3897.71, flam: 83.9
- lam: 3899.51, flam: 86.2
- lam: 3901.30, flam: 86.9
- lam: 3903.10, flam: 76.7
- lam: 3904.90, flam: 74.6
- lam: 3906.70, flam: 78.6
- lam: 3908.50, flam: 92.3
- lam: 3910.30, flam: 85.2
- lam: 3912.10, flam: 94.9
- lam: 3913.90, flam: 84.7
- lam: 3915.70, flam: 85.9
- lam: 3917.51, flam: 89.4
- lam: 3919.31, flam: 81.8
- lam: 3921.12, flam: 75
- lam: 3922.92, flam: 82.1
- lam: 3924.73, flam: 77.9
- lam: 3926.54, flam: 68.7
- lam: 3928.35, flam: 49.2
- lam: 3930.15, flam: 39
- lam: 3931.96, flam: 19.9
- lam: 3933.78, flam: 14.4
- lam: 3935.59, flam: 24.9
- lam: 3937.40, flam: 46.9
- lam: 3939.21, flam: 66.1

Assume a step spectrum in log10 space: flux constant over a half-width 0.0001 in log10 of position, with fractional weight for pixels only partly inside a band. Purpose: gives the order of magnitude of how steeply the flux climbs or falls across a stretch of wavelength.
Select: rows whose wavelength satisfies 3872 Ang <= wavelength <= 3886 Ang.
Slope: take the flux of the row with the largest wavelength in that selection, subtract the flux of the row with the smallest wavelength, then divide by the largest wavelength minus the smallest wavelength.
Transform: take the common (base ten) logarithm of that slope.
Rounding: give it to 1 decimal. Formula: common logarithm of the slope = -0.5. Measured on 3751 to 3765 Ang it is -0.3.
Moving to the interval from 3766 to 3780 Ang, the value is 0.2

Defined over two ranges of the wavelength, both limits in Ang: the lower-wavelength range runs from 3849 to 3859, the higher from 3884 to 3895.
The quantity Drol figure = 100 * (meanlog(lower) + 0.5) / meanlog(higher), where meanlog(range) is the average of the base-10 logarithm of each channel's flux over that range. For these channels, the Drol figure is 135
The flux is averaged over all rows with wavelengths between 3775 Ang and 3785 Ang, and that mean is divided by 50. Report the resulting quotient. 1.81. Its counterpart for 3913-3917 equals 1.71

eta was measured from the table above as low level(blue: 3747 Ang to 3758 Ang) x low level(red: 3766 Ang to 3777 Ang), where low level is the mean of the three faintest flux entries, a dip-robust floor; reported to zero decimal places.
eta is 3308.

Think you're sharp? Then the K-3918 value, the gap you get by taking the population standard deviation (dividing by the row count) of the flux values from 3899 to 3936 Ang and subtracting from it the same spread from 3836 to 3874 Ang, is 12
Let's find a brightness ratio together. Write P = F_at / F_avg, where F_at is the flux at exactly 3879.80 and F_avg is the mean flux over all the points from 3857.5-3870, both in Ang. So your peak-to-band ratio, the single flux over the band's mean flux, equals 1.04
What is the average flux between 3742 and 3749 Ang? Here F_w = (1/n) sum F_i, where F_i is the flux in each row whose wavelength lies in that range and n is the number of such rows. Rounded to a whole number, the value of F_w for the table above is 61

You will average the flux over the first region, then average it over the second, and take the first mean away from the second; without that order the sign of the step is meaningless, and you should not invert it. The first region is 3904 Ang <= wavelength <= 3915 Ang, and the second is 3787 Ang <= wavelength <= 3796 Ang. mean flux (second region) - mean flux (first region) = -10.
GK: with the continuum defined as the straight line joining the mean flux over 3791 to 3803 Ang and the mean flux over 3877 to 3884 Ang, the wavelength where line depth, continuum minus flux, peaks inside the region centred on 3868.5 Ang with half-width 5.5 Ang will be 3872.66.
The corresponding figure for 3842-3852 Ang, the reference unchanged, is 3842.46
